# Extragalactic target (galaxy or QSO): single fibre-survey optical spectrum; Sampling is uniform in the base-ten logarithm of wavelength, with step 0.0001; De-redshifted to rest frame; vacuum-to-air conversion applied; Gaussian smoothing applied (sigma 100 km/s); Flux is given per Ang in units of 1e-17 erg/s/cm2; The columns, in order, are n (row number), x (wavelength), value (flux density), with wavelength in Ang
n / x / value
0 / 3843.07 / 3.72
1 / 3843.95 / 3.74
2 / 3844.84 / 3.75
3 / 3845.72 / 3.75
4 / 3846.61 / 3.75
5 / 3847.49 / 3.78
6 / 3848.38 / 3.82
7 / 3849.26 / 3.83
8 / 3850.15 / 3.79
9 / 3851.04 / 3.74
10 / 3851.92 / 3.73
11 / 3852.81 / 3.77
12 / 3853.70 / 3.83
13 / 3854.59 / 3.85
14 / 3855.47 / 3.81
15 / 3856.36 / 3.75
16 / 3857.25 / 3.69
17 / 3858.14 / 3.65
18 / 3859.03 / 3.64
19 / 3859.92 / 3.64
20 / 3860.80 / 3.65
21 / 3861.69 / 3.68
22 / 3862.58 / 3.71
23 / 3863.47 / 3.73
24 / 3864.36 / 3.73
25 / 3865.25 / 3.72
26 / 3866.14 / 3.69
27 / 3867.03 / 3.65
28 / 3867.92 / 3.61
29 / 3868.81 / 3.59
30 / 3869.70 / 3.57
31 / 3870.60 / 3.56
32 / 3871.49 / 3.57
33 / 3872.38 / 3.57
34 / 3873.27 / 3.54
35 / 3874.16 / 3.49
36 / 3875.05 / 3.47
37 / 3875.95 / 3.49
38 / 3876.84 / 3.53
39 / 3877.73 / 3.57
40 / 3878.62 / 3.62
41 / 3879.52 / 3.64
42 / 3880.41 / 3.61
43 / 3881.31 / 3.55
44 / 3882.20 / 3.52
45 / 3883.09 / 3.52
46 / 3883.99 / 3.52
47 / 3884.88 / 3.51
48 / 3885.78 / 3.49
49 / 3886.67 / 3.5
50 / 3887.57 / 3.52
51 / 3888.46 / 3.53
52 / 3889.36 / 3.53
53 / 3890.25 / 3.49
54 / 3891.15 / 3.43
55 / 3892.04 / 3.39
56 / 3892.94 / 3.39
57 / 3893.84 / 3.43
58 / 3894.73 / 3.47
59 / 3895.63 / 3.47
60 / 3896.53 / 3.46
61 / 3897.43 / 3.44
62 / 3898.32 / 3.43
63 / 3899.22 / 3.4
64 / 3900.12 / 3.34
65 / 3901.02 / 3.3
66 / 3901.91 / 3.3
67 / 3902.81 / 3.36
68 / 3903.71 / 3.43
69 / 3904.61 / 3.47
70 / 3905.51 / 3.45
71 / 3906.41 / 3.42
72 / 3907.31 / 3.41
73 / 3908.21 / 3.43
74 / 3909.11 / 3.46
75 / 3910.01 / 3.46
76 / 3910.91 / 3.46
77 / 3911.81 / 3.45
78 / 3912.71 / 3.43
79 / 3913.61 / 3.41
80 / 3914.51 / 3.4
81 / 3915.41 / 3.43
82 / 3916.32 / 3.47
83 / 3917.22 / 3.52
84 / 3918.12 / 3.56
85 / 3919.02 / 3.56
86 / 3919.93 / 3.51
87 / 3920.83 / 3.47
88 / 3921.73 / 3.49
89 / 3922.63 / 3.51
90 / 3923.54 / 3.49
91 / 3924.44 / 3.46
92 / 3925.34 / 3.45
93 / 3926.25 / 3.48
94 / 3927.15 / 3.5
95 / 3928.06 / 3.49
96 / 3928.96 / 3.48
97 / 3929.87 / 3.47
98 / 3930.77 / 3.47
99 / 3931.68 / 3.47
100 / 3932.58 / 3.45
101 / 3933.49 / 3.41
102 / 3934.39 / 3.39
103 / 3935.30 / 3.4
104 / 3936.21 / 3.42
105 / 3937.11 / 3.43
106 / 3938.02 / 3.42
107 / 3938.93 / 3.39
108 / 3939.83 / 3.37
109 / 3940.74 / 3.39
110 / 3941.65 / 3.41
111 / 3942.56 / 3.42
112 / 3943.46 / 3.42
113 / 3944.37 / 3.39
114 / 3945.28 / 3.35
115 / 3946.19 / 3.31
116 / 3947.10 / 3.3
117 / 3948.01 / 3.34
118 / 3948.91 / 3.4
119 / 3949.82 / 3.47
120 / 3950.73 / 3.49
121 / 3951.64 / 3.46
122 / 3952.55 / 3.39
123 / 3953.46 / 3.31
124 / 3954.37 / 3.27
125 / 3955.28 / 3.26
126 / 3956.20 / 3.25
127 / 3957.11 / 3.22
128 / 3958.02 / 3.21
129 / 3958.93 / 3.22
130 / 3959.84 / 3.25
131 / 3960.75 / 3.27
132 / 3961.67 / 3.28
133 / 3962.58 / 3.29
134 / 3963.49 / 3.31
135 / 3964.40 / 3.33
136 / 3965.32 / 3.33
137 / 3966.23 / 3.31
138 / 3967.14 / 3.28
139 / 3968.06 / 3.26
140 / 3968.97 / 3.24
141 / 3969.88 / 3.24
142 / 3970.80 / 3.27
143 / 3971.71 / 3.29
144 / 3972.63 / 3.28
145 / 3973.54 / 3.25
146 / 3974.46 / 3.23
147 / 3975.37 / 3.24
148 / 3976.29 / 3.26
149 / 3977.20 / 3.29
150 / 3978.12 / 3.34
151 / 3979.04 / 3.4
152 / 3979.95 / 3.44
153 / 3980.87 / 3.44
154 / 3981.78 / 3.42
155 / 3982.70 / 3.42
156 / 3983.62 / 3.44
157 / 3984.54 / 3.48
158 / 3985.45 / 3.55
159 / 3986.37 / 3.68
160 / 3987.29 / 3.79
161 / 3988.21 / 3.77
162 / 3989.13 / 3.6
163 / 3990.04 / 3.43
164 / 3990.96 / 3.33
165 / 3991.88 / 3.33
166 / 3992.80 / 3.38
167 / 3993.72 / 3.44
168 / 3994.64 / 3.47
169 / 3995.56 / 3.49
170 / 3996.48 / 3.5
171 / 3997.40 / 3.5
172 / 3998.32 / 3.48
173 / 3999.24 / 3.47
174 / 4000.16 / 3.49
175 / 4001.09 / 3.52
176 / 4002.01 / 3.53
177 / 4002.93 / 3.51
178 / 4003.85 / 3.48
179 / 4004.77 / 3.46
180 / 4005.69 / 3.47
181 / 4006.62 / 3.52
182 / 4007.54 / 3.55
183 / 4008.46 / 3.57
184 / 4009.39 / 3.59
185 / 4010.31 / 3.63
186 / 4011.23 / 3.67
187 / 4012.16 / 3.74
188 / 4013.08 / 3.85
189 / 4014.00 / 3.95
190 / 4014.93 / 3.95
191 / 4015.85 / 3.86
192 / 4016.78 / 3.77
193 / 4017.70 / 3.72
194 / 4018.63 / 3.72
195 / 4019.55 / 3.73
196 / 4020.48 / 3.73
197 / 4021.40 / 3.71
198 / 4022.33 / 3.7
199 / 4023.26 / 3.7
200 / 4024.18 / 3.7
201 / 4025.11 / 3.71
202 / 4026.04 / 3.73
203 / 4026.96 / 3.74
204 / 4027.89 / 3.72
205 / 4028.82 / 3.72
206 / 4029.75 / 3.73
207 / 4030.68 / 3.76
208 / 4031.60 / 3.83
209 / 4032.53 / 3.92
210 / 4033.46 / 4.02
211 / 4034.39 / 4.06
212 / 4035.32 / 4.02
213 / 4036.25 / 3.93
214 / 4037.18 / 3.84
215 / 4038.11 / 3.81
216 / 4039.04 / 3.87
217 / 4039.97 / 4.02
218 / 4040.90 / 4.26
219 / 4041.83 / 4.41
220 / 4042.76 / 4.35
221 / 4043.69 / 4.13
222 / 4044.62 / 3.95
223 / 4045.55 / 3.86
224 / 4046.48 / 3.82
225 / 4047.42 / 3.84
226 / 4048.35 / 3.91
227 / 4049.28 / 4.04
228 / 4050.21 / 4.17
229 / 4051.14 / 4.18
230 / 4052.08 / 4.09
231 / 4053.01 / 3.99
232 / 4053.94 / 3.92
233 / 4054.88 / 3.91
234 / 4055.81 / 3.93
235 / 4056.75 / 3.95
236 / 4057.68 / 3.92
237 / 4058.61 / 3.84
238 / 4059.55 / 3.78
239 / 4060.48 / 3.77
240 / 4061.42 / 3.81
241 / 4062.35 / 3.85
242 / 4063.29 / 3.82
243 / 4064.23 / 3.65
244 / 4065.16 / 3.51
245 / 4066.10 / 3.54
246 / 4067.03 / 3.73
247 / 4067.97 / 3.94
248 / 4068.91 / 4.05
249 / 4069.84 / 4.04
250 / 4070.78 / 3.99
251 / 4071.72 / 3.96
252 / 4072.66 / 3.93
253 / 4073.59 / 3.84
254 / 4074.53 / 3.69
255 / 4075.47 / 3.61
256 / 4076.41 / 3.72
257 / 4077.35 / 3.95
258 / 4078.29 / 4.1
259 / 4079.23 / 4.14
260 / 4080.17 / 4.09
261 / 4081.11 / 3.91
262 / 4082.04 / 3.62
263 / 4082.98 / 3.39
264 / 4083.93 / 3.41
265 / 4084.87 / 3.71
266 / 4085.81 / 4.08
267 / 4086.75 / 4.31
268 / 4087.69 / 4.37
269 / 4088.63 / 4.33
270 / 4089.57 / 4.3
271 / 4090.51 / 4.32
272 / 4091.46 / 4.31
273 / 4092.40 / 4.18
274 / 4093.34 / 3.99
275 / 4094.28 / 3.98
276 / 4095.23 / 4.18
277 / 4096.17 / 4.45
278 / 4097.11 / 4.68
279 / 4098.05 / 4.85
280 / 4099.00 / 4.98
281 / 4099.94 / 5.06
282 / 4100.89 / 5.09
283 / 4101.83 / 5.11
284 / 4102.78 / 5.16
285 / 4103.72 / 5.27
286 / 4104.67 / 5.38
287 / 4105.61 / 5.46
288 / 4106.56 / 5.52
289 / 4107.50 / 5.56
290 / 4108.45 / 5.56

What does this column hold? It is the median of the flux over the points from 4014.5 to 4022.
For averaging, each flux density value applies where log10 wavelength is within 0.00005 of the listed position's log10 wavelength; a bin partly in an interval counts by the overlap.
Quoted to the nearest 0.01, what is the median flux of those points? 3.73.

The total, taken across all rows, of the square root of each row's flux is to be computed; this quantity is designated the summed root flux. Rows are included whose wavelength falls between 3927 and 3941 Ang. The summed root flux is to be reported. 29.7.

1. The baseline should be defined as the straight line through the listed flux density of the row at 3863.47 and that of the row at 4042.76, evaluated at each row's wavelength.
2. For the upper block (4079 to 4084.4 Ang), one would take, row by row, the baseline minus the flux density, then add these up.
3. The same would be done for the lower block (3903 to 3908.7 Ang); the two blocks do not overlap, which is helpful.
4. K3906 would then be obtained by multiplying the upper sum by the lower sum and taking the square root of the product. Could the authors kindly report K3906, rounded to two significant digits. 3.4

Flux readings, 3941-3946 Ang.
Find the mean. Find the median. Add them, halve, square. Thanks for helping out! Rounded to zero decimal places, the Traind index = 12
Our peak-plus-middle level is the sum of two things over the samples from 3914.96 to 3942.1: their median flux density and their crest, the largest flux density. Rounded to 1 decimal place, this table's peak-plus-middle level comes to 7.0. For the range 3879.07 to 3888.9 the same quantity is 7.2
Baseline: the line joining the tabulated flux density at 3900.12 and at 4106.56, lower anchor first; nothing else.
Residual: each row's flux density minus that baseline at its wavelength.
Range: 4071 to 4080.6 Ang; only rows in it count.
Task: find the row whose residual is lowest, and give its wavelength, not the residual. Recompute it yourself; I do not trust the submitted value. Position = 4075.47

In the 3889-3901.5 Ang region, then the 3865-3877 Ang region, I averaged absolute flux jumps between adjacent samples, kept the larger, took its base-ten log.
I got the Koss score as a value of -1.5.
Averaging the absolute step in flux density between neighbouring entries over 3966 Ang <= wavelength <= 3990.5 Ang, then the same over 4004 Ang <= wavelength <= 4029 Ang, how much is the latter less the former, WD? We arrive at -0.01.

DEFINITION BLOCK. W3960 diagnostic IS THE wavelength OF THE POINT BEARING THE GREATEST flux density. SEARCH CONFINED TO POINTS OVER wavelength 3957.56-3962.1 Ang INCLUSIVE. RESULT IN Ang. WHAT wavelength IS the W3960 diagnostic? 3961.67 Ang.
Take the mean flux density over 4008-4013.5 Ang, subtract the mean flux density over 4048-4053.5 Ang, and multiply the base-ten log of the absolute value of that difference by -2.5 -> 1.0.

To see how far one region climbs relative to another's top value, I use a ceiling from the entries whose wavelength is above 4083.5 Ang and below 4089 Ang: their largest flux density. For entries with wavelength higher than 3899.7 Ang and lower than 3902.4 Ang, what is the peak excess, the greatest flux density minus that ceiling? -1.03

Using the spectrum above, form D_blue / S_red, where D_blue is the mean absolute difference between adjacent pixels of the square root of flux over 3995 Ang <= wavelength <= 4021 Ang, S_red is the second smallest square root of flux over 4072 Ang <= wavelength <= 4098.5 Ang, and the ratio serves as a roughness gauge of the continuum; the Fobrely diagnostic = 0.0047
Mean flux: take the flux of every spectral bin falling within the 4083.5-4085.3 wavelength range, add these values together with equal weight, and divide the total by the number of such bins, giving 3.56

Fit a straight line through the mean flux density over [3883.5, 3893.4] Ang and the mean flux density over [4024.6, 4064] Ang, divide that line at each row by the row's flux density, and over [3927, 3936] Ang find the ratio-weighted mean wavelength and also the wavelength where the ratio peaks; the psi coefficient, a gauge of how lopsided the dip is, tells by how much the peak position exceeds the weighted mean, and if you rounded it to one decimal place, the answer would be 3.1 Ang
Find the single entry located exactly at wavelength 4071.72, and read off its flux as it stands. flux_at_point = 3.96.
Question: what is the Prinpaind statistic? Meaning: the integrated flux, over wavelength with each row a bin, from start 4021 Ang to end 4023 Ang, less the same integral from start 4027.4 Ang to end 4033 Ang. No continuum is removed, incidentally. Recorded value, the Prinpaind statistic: -14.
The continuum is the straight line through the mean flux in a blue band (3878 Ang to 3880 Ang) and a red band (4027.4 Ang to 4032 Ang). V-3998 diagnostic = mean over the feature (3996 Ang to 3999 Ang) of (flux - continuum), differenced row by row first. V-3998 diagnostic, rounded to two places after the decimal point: -0.23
